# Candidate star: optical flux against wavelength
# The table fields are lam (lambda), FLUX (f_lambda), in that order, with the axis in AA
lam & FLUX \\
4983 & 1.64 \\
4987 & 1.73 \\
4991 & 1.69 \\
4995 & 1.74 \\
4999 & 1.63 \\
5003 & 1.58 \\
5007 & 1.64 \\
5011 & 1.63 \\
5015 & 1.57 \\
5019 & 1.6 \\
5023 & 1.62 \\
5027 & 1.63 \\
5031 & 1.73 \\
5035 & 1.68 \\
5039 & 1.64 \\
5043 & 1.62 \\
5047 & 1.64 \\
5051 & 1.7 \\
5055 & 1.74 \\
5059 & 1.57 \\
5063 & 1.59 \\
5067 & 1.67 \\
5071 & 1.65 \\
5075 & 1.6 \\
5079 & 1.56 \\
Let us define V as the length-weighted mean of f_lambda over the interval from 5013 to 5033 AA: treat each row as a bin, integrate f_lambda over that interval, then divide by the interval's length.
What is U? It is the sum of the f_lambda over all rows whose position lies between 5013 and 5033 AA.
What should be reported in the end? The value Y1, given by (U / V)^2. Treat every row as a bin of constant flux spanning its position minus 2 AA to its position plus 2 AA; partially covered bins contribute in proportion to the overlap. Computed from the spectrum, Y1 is 25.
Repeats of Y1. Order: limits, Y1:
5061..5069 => 4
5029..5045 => 16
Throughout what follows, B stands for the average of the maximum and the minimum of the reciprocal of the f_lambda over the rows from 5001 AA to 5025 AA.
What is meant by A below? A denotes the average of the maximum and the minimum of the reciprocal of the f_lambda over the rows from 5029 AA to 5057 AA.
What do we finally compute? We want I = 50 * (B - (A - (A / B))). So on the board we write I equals 49.2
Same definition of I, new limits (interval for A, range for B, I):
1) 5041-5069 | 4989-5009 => 50.1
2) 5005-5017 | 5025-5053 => 50.9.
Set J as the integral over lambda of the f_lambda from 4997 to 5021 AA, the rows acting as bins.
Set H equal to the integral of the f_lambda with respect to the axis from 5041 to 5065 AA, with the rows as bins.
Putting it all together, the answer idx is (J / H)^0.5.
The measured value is 1.0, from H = 39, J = 39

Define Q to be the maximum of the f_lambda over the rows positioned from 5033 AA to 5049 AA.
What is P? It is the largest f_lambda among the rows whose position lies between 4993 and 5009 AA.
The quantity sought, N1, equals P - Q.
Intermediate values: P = 1.74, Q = 1.68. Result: 0.06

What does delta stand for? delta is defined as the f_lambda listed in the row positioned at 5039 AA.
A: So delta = 1.64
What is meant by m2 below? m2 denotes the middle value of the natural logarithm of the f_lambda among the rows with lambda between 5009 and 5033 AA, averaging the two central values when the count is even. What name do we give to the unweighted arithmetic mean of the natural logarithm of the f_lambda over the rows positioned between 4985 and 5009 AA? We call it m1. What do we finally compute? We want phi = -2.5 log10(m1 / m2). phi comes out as -0.06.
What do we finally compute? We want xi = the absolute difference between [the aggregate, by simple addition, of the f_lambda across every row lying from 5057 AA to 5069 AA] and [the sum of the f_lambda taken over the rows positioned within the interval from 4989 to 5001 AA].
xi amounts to 0.23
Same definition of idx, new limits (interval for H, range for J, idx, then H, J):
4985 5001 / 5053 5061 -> 0.7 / 27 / 13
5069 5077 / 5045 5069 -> 1.7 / 13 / 40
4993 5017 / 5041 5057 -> 0.8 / 39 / 27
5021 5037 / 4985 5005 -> 1.1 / 27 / 33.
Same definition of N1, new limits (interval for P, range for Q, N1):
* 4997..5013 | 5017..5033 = -0.09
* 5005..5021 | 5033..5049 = -0.04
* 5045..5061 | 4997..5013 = 0.10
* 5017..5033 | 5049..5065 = -0.01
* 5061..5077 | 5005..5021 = 0.03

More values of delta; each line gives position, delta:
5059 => 1.57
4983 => 1.64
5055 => 1.74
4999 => 1.63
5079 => 1.56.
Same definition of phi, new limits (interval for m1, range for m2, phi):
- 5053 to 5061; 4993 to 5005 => -0.03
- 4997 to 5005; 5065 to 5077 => 0.06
